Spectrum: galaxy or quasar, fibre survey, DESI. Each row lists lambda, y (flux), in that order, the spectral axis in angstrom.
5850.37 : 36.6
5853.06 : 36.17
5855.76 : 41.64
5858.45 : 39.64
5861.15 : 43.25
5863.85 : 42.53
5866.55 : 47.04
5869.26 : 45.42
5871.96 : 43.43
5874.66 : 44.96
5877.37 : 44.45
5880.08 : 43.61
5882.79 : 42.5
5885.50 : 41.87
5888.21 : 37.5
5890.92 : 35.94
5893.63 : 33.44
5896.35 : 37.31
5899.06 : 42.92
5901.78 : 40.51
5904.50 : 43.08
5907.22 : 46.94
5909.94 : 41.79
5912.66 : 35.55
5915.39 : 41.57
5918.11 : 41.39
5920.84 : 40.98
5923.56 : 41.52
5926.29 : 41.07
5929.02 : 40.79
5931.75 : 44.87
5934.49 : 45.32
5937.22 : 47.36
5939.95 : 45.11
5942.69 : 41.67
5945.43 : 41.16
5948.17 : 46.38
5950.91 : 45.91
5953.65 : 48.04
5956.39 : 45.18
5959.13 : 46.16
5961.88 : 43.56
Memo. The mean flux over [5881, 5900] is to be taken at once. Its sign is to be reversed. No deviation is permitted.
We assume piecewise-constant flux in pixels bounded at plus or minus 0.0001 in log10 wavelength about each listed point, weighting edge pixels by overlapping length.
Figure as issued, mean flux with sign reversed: -38.8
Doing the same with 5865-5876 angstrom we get -45.2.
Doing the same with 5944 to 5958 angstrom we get -45.3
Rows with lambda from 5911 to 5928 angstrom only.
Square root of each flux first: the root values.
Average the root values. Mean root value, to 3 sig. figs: 6.35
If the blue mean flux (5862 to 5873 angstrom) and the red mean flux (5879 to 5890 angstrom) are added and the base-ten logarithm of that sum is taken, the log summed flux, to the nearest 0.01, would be 1.93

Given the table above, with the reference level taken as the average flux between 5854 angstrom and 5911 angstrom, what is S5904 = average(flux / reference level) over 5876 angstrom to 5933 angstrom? 0.98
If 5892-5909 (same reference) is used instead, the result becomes 0.97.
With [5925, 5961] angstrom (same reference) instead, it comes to 1.06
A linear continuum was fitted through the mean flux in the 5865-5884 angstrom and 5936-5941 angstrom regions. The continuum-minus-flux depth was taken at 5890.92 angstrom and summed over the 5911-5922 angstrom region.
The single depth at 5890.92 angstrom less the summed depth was -14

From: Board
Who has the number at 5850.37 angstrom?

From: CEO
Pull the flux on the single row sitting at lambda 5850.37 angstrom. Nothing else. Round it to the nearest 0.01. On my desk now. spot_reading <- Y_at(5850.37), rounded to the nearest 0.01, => 36.60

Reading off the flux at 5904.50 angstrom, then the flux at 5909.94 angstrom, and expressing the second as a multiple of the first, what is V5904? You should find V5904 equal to 0.97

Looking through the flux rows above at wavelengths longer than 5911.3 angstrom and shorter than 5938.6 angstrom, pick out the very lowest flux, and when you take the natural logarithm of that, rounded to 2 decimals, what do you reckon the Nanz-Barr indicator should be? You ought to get 3.57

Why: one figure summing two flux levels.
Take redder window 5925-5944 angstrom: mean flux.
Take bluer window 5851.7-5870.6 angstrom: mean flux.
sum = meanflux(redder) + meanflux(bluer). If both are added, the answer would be 86.0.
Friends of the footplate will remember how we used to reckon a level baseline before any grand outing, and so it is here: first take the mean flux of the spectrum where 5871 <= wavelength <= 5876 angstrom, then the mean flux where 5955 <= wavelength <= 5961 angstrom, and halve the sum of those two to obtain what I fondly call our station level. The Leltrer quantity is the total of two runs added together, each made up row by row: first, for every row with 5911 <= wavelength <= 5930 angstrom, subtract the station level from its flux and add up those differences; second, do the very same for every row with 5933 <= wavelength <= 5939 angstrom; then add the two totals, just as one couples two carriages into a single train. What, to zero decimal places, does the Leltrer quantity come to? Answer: -29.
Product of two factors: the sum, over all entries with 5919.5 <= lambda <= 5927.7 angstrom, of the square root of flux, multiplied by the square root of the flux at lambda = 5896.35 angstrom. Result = 118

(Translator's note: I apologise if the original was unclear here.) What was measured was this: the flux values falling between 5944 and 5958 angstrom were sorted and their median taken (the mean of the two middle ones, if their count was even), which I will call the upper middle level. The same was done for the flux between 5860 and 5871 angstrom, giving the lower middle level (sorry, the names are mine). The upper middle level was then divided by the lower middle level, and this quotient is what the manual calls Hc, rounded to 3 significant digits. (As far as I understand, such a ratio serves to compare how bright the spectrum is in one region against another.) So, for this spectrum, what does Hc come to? 1.04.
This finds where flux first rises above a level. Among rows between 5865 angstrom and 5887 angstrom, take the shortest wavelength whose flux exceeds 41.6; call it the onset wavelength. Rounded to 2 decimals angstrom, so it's 5866.55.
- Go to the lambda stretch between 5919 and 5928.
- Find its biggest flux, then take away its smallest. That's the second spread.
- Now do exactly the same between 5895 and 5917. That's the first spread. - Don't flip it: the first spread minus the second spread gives 11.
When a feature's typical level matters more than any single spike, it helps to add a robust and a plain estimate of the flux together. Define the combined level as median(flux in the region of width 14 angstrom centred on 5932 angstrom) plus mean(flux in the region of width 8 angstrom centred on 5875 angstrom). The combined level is 89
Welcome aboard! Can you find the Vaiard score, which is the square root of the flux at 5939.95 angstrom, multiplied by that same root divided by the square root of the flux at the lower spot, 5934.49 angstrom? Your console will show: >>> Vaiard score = 6.70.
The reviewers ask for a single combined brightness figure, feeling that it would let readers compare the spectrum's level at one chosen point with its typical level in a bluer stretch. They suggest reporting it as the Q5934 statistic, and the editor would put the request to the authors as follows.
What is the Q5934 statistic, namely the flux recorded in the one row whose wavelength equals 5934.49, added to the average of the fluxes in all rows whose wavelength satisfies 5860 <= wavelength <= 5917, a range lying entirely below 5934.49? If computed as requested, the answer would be 87.0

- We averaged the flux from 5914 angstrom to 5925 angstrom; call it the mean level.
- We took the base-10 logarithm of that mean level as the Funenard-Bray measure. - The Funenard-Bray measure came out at 1.62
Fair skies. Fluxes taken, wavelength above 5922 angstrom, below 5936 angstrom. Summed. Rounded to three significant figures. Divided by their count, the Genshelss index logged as 42.7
